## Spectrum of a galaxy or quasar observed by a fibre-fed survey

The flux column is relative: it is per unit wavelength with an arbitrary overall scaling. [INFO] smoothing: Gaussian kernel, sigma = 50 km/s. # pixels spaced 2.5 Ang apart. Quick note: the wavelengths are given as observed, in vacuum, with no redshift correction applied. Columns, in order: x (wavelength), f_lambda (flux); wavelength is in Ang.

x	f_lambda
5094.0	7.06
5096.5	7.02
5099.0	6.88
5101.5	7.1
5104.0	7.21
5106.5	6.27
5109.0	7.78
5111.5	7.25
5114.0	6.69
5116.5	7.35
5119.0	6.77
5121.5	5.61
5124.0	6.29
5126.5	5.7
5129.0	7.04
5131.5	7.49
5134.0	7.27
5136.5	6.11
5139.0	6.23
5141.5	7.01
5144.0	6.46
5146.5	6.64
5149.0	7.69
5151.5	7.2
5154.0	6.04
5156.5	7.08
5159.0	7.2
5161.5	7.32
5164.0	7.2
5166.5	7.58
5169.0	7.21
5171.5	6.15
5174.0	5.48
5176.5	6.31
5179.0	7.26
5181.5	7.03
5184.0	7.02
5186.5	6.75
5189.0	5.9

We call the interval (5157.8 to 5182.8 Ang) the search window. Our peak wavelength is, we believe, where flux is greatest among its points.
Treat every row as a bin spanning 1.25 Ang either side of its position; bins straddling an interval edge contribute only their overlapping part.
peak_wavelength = 5166.5 Ang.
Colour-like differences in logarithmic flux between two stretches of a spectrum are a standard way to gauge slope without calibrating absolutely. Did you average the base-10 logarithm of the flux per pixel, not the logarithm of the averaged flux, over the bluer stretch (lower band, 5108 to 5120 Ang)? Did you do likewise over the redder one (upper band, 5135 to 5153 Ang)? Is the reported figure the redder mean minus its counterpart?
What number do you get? -0.026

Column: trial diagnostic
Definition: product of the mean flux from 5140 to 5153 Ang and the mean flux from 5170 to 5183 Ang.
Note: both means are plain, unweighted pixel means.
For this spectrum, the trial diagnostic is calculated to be 45.1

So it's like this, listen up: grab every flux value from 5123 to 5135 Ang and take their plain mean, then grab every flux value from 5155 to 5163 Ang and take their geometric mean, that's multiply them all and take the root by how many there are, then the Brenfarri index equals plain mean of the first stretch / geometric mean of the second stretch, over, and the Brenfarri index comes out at 0.94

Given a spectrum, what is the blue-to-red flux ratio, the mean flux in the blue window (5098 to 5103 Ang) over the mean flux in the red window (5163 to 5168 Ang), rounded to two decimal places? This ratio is 0.95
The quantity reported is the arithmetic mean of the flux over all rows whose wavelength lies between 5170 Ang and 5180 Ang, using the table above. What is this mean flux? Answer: 6.30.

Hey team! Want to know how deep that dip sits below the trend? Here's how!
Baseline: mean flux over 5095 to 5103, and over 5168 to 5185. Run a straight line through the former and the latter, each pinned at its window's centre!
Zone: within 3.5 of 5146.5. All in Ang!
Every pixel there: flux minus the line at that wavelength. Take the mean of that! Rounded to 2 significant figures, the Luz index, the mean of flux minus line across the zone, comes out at 0.15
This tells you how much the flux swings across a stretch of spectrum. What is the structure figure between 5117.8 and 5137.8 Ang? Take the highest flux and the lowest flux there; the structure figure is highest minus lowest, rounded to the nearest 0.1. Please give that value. 1.9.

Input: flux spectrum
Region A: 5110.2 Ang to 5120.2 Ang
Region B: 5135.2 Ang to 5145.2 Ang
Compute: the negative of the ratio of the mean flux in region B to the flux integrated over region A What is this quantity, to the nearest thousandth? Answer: -0.092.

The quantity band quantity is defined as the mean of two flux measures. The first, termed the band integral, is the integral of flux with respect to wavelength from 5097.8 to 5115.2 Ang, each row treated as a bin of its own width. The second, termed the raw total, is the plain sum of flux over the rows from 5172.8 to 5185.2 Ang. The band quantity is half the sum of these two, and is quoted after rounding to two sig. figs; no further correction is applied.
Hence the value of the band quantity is 78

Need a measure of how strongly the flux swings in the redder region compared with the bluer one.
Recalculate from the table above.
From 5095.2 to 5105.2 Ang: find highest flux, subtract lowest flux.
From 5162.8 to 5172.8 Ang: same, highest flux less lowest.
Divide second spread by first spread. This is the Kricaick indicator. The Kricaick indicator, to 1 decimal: 4.3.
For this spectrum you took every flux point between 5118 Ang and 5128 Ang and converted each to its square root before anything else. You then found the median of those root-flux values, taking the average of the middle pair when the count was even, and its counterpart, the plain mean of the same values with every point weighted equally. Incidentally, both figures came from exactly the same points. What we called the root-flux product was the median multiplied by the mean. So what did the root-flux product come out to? 6.0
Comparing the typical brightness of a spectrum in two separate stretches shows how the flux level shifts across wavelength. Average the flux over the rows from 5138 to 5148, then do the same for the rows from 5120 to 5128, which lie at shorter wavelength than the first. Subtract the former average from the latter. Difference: -0.7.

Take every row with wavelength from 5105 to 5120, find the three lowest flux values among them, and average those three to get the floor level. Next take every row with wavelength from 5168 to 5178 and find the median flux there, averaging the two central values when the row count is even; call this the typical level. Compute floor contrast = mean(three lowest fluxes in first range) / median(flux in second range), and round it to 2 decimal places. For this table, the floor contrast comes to 1.06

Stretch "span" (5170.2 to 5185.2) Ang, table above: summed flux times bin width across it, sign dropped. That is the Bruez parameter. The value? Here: 98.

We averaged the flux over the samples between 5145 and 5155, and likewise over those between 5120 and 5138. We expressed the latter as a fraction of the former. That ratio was 0.94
